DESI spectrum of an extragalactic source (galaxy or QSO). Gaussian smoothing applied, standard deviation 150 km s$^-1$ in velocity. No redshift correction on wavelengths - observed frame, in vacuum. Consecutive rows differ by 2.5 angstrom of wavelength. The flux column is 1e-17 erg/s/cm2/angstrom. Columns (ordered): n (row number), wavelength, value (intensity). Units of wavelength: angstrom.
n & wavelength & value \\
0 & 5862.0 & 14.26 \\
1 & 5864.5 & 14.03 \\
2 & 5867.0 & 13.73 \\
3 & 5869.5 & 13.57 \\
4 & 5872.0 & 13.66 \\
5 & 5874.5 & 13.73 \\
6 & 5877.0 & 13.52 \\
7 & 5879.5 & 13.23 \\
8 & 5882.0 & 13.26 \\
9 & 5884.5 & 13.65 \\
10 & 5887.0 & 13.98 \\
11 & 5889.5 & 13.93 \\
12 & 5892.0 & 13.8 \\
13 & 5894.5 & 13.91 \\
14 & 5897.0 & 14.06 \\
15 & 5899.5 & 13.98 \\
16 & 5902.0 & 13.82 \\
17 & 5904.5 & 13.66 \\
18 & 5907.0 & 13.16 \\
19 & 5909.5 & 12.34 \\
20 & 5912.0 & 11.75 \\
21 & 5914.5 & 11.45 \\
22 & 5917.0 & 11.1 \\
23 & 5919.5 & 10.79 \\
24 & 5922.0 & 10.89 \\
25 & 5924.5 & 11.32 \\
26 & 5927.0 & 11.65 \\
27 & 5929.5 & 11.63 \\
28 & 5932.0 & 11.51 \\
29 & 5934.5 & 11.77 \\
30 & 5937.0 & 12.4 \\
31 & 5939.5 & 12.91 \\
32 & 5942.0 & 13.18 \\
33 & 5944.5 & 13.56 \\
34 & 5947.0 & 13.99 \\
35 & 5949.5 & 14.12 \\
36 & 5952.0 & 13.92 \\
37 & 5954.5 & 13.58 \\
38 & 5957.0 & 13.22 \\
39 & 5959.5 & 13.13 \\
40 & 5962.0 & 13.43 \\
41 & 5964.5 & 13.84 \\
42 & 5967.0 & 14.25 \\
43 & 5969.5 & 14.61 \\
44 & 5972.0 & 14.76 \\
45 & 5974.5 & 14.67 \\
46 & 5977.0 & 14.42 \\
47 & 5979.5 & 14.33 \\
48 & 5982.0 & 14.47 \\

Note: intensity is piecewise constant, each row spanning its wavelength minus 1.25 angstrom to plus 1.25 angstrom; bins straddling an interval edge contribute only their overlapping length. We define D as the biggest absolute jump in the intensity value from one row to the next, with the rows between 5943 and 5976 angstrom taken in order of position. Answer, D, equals 0.43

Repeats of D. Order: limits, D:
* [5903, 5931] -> 0.82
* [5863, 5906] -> 0.39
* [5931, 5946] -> 0.63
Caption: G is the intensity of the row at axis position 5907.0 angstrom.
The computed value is 13.16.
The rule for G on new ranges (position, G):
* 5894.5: 13.91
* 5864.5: 14.03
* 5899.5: 13.98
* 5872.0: 13.66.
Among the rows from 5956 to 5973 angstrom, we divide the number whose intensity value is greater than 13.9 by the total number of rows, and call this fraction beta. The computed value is 0.43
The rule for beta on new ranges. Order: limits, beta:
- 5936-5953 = 0.43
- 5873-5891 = 0.29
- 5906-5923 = 0.00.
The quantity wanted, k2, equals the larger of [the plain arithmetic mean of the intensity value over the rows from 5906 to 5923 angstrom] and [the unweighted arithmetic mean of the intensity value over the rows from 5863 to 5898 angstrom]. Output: 13.7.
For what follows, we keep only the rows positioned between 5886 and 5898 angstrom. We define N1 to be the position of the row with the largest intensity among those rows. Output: 5897.0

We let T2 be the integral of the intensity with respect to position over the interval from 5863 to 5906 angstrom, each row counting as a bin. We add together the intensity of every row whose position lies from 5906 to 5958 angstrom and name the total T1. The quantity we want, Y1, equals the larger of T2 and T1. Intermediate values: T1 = 260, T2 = 591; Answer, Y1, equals 591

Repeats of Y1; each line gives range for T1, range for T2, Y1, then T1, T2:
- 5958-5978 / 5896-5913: 225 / 113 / 225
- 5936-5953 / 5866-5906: 549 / 94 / 549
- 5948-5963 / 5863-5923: 788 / 81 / 788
